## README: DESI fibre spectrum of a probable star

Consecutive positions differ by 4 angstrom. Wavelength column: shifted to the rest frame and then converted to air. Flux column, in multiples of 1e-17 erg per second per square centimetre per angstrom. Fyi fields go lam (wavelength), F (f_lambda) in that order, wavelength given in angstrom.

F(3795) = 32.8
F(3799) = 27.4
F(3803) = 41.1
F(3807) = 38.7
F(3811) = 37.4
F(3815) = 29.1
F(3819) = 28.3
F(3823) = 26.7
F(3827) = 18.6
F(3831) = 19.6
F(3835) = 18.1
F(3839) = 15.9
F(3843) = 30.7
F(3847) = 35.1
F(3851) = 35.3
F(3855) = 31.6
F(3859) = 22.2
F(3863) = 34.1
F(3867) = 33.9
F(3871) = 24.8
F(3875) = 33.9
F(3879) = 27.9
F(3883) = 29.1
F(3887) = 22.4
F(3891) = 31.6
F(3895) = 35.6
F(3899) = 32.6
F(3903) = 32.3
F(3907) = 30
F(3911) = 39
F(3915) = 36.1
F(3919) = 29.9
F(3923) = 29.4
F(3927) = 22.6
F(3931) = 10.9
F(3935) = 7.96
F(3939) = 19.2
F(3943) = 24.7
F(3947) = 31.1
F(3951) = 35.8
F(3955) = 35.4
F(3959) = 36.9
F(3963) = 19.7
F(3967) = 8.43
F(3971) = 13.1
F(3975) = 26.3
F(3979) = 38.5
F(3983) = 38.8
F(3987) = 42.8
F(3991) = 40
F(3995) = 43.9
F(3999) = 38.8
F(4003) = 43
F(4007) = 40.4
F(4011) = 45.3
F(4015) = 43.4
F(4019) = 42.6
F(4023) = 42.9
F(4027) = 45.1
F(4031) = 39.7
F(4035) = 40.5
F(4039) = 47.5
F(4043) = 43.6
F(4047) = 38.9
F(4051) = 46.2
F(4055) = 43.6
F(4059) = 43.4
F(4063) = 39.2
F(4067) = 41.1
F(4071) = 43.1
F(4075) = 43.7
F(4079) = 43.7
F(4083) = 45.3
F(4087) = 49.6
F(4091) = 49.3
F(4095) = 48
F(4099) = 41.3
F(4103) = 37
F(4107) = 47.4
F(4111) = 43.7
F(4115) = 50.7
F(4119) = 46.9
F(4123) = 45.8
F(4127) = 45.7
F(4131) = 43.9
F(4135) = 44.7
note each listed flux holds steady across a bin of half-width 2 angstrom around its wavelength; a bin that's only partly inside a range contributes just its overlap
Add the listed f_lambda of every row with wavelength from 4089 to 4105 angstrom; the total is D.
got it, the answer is 176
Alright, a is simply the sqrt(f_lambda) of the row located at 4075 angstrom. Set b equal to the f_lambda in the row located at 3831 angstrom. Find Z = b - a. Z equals 13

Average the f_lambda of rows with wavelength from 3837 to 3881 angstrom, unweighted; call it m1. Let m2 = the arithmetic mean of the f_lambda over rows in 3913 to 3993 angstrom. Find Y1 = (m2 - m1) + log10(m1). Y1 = -1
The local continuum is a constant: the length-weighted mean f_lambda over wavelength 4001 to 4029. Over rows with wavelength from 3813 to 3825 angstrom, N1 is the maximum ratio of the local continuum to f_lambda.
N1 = 1.6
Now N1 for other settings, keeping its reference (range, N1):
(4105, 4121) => 1.0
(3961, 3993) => 5.1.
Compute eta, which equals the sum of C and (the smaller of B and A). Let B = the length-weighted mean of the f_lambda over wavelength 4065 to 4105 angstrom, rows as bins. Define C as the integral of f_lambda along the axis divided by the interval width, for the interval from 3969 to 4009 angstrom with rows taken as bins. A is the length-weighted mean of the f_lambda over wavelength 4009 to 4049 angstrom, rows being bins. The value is 80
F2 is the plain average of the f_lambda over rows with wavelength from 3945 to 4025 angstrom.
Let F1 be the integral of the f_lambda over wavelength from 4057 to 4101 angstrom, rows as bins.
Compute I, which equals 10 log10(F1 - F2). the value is 32.8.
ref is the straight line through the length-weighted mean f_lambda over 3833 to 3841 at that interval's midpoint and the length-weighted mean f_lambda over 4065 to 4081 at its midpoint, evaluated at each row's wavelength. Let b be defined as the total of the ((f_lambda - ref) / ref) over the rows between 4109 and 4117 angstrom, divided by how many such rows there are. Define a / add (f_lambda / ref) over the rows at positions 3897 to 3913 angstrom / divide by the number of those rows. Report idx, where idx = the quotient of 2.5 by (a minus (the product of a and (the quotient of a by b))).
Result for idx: 0.00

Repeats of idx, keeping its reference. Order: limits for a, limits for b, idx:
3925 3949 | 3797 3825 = 7.53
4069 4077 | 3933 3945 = 0.69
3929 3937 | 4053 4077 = -0.18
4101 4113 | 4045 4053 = -0.18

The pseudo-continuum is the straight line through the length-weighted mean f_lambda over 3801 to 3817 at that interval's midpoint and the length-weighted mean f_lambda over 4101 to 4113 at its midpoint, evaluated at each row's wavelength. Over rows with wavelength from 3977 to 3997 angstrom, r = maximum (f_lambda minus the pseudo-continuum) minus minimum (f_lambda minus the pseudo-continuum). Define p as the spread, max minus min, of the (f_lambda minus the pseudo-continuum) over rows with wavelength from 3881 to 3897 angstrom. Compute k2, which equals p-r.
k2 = 8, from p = 13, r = 5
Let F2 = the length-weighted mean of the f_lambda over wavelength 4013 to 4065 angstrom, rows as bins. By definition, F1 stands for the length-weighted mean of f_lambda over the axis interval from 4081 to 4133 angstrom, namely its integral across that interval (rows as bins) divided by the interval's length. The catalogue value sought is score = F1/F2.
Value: 1.07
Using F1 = 46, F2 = 43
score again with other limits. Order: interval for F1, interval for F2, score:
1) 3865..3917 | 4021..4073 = 0.74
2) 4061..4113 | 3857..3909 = 1.47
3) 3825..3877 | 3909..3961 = 0.99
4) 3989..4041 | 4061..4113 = 0.97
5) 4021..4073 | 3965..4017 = 1.20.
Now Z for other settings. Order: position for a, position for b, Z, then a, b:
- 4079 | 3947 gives 24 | 6.6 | 31.1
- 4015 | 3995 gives 37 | 6.6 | 43.9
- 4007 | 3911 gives 33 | 6.4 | 39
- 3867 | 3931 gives 5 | 5.8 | 10.9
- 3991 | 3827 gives 12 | 6.3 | 18.6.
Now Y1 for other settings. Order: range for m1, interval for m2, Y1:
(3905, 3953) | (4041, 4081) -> 18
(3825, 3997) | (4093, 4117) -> 18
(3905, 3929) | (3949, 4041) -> 7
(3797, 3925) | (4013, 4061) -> 15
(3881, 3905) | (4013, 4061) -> 14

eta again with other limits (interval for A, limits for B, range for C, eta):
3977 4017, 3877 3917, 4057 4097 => 76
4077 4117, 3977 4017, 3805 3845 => 68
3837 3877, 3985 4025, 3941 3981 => 57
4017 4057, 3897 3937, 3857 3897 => 57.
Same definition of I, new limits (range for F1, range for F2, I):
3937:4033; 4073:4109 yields 35.2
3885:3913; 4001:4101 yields 29.3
